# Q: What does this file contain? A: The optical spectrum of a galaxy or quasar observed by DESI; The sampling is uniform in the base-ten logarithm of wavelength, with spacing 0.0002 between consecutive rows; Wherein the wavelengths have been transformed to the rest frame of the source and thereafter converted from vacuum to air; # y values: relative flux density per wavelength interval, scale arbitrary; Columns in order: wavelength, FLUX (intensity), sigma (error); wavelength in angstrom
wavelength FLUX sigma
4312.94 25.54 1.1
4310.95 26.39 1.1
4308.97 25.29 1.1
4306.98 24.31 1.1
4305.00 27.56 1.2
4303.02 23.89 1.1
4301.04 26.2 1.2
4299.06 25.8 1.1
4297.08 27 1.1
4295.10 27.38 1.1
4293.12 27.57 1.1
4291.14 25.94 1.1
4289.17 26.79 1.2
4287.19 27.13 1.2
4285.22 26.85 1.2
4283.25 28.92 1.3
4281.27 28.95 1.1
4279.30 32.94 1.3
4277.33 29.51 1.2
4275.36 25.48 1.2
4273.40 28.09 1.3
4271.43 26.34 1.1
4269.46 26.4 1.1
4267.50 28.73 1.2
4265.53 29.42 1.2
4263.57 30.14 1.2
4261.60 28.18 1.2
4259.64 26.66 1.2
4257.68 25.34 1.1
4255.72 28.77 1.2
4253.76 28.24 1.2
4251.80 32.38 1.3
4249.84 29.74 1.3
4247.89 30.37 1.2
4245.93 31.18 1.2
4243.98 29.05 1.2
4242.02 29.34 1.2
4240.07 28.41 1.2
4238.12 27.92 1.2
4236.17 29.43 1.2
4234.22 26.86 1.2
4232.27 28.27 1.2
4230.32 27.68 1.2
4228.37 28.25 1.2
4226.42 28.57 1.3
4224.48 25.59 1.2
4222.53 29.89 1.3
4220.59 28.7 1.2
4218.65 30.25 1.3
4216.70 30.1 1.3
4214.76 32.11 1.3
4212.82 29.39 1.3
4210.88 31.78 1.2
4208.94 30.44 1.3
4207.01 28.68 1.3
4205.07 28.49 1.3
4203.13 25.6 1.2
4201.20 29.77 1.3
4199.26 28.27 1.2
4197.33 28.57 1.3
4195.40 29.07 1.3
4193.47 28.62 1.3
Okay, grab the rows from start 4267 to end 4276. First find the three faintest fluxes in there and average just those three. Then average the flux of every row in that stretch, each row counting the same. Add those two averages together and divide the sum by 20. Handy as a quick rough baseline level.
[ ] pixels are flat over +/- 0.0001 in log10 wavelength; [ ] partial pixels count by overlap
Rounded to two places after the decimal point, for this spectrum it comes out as 2.65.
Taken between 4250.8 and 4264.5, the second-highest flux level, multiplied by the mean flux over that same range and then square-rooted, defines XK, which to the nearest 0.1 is 29.3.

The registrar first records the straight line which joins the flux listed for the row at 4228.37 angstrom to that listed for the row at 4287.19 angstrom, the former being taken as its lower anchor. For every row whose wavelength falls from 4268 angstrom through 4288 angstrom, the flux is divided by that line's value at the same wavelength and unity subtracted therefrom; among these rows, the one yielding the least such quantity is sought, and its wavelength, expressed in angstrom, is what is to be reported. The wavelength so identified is 4275.36 angstrom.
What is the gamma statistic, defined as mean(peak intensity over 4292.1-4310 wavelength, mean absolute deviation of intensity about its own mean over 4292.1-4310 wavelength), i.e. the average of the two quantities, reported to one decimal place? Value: 14.4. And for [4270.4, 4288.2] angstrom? 17.3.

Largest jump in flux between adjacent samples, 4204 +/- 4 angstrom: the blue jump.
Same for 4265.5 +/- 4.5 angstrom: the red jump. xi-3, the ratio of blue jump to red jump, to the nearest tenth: 1.8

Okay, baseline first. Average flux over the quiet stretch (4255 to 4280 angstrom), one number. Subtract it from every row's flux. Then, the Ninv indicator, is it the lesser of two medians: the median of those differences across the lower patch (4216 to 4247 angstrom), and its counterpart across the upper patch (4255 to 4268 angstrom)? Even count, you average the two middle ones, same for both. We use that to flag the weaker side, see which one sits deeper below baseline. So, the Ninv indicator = 0.5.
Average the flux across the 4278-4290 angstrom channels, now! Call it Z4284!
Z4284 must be 28.6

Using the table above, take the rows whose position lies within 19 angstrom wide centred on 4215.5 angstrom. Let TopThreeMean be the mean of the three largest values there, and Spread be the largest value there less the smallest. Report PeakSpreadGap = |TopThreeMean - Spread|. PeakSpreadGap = 24.9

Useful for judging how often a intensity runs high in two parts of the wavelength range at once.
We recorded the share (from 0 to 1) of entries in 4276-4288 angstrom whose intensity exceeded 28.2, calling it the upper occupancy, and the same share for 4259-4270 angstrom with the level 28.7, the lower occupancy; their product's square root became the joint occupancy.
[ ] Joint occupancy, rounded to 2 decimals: 0.58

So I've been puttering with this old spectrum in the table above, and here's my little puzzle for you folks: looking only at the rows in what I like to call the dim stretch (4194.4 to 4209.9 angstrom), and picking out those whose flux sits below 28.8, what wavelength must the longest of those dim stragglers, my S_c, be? 4207.01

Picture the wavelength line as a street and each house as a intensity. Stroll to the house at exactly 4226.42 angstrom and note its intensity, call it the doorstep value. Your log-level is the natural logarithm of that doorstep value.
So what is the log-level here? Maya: 3.352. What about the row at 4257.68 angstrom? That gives 3.232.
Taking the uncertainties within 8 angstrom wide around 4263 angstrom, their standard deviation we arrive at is 0.000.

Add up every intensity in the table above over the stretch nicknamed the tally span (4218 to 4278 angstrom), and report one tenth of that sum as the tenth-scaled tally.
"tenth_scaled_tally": 88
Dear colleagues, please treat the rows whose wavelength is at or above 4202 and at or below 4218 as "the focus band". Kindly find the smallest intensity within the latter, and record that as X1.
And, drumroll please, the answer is 25.6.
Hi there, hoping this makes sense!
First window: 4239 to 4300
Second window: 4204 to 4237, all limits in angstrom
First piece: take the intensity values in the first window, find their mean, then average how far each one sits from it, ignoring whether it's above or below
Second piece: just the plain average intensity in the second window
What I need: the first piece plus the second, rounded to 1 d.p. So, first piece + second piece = 30.6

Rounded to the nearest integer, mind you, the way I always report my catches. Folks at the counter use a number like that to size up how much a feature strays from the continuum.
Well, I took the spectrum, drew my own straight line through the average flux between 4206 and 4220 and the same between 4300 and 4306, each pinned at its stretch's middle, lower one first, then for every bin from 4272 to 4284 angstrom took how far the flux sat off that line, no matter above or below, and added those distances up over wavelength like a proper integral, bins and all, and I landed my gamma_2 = 29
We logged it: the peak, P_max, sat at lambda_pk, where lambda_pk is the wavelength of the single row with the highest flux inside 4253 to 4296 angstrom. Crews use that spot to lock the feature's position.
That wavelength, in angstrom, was 4279.30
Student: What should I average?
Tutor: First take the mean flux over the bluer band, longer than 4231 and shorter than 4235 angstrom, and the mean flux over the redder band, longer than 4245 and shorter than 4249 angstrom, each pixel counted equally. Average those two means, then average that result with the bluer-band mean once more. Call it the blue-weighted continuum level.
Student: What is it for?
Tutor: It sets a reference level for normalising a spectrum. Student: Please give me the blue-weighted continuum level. 28.4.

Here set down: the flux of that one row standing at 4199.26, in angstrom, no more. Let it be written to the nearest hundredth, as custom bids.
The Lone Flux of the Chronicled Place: 28.27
